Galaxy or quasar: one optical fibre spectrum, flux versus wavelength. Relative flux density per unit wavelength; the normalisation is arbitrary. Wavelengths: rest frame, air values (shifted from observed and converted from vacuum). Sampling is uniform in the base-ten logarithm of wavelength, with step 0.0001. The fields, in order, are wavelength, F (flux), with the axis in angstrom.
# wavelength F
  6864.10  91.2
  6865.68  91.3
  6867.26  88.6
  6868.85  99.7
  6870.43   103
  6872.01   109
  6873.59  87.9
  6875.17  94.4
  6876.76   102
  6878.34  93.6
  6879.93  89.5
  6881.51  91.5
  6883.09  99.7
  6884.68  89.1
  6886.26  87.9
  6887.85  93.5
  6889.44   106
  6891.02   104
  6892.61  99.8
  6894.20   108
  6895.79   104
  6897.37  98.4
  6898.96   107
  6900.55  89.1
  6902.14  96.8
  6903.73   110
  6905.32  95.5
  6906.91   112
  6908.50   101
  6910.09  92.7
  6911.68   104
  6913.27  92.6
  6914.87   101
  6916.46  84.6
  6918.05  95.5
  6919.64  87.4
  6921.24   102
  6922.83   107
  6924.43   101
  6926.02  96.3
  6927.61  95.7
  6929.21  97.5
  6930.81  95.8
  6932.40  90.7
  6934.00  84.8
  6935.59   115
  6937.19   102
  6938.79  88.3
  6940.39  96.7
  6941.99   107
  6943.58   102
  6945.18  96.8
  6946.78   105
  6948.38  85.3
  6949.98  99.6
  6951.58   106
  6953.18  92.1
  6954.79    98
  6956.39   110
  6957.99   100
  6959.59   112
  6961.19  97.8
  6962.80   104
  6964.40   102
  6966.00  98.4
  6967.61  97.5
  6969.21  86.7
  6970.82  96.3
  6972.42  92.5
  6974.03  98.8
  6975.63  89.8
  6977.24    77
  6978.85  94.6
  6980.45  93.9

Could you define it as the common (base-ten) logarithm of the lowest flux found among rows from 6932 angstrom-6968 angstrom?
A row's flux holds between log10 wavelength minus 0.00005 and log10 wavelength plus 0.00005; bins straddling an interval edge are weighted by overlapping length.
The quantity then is 1.93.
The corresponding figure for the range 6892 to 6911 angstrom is 1.95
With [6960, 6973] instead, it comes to 1.94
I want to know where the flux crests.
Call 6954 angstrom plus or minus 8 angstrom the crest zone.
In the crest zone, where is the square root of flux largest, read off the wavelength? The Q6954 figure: 6959.59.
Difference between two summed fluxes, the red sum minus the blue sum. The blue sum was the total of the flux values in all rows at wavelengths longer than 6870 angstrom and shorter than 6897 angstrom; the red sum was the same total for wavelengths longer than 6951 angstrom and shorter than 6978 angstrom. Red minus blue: -4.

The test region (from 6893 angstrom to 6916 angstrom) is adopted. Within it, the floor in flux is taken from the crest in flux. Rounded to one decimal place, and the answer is 22.9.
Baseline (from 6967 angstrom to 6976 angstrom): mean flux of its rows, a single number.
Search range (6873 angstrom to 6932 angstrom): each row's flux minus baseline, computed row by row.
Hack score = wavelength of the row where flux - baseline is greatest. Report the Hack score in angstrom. 6906.91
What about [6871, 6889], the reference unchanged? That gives 6872.01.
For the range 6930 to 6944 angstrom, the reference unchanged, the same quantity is 6935.59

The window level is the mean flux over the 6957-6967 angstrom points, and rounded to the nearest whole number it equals 102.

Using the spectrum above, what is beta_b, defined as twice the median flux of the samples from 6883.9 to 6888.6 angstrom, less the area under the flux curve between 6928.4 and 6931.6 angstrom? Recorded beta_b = -130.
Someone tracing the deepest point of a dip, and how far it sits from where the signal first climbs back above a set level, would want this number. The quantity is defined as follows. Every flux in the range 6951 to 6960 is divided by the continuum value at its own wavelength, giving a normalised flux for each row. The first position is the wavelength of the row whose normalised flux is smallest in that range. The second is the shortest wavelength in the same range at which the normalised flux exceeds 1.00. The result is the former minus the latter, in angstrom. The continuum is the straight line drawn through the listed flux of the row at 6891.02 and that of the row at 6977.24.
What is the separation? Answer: 1.6 angstrom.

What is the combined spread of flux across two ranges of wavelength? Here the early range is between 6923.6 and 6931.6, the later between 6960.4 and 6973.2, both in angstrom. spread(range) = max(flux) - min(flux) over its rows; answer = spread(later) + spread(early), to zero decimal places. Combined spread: 23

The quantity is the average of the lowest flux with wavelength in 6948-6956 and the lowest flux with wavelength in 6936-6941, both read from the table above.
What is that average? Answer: 87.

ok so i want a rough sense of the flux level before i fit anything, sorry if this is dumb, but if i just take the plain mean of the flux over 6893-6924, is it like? 99.4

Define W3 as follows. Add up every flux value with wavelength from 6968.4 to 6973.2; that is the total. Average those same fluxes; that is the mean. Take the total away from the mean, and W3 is -184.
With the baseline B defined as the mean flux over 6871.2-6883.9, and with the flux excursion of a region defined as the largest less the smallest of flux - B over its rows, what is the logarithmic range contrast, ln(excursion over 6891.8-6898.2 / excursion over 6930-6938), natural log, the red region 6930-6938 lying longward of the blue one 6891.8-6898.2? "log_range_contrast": -1.1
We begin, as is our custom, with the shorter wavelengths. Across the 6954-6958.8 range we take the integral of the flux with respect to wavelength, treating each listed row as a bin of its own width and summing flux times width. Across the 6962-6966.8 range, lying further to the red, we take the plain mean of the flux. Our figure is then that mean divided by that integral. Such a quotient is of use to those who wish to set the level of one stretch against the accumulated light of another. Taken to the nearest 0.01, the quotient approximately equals 0.21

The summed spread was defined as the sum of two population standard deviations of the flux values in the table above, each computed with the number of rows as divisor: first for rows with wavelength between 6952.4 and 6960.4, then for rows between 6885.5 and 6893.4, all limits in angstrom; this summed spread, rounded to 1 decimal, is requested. 14.2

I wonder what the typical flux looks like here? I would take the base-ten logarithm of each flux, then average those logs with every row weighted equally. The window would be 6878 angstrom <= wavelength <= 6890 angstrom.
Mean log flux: 1.97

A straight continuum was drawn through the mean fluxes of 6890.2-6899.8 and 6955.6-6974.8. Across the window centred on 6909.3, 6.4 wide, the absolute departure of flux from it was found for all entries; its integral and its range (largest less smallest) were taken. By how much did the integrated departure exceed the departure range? 27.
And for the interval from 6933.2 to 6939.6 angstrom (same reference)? 54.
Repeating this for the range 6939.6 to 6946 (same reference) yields 20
